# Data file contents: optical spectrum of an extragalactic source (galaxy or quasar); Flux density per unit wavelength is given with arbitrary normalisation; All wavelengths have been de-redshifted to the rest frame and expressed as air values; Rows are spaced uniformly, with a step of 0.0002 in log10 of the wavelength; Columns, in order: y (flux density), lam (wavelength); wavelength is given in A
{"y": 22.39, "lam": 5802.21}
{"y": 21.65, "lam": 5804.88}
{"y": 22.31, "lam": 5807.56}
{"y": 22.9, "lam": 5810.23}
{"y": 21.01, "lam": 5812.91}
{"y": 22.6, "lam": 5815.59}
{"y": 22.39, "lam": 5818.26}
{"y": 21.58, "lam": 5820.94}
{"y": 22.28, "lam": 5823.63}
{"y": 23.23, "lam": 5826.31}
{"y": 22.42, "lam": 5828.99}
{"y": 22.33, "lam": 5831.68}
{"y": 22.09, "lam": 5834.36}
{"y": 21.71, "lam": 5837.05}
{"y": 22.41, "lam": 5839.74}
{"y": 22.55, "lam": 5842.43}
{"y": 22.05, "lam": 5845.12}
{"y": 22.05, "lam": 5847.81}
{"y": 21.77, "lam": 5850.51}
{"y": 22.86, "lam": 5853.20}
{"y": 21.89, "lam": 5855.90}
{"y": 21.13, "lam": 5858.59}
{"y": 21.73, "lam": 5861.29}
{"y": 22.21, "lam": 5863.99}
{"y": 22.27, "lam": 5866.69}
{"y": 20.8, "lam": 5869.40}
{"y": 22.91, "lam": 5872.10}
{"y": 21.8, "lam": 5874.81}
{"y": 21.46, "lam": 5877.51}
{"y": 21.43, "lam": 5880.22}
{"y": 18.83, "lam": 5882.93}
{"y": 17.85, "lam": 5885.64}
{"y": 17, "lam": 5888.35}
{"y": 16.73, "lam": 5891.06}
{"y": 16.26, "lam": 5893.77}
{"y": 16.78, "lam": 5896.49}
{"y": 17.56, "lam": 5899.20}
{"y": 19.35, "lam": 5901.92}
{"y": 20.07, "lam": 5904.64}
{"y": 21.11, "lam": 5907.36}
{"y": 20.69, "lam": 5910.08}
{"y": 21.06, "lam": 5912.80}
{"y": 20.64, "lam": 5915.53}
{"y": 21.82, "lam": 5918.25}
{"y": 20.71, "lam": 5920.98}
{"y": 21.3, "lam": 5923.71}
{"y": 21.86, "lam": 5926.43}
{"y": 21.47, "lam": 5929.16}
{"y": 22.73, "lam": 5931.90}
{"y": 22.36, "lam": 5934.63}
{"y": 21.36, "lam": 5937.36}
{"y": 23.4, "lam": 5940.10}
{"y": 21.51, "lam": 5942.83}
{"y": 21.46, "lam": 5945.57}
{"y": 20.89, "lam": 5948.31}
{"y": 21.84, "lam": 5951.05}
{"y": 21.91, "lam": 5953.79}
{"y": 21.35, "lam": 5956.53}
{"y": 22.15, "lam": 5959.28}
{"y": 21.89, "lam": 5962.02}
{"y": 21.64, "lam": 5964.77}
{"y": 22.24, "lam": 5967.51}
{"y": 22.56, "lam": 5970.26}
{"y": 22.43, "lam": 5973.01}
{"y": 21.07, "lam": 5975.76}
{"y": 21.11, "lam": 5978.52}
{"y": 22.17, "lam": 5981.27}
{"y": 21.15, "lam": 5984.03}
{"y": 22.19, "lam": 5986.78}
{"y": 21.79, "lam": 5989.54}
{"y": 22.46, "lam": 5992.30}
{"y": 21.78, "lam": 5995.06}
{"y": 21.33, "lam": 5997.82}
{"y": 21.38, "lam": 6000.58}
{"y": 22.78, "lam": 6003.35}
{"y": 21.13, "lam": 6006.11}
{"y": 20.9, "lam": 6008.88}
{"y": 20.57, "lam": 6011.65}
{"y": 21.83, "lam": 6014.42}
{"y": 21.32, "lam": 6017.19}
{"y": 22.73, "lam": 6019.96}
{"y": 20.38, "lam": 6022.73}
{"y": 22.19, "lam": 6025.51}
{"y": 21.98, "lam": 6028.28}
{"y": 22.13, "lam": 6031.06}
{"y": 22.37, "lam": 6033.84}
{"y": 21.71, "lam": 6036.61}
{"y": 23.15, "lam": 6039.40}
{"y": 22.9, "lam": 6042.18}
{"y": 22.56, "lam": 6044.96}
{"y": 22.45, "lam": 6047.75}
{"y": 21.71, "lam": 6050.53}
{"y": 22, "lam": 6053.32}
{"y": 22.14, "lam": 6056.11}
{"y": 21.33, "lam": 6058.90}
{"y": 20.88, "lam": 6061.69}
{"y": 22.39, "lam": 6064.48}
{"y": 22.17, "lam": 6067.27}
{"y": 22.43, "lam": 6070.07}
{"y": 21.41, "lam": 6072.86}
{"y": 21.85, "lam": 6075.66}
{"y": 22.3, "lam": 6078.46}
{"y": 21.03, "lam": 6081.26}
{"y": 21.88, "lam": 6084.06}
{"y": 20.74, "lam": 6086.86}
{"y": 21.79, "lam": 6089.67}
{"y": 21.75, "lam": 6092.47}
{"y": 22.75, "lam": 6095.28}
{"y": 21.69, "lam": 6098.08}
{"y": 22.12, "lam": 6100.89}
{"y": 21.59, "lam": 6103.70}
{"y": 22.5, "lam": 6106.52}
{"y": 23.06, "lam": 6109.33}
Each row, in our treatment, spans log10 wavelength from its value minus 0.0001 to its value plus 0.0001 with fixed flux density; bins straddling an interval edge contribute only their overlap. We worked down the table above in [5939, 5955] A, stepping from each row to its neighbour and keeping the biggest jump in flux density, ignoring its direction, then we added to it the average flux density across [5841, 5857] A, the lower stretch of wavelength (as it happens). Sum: 24.1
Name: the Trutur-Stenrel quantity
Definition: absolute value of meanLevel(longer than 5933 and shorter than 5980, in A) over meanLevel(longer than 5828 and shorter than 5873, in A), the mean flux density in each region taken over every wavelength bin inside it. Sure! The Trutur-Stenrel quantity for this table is 0.99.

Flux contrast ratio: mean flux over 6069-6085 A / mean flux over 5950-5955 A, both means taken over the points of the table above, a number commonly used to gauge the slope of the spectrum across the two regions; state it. 0.997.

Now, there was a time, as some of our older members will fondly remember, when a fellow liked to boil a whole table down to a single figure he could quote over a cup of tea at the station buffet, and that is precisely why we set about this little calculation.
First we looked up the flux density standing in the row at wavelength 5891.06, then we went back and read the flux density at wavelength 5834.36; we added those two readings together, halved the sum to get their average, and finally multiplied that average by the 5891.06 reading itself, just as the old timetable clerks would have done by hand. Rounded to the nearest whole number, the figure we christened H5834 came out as 325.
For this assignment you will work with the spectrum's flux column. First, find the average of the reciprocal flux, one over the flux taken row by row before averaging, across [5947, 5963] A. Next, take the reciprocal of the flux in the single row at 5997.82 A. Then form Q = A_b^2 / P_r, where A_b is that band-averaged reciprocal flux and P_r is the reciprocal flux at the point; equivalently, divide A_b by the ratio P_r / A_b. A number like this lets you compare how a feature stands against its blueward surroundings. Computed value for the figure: 0.0455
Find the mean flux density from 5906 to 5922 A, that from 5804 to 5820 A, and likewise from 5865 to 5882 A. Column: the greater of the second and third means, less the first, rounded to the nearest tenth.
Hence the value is 1.1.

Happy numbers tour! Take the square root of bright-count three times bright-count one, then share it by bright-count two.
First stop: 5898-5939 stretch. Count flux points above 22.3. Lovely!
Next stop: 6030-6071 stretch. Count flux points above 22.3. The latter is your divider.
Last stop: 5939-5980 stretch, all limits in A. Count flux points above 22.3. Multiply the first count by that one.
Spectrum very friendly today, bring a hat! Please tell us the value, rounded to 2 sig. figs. 0.35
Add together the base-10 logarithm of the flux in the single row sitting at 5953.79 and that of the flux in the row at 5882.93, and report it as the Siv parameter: 2.62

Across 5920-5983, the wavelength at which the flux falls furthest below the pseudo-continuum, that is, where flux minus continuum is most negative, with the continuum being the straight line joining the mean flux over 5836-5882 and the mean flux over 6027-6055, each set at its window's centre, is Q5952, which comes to 5920.98 A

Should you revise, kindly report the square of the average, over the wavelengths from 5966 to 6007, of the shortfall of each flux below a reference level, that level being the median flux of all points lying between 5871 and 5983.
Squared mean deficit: 0.17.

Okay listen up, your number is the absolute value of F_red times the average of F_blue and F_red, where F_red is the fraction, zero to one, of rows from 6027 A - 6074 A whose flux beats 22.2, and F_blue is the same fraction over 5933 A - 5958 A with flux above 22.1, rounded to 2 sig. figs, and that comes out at 0.13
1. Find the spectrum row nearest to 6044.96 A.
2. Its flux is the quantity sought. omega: 22.56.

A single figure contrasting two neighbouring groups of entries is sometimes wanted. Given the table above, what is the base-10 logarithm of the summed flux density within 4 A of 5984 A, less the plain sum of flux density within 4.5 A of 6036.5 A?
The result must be -65.4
